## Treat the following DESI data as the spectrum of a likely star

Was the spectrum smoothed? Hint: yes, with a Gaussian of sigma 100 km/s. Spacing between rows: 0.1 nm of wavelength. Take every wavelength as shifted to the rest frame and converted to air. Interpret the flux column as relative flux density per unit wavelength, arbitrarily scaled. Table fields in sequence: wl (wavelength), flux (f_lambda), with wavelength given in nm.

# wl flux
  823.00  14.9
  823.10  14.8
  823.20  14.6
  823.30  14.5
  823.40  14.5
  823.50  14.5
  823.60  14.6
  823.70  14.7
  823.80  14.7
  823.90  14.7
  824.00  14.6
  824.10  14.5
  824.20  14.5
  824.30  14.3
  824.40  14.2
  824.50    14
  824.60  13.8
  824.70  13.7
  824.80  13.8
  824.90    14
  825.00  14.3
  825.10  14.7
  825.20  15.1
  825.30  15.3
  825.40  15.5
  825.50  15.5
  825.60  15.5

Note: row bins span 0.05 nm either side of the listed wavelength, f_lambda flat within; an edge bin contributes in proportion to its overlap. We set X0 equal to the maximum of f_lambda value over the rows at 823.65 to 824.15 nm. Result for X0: 14.7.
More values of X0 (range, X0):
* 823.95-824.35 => 14.6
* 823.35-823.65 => 14.6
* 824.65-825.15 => 14.7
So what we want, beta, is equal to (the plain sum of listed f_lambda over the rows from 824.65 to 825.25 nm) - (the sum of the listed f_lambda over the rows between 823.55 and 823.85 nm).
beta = 42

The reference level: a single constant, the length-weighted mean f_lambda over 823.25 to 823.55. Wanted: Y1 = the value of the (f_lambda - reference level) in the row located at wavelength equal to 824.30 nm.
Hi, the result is -0.2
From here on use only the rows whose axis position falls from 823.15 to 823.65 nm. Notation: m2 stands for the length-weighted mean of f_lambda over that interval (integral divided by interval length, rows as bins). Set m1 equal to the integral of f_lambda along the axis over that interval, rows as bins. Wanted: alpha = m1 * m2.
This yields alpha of 106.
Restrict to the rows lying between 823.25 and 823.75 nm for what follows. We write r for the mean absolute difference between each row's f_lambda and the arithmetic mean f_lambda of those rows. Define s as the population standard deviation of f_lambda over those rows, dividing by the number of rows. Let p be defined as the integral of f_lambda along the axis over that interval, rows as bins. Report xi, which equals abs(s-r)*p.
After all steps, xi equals 0.058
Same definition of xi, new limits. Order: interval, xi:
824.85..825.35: 0.435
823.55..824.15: 0.069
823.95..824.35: 0.124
